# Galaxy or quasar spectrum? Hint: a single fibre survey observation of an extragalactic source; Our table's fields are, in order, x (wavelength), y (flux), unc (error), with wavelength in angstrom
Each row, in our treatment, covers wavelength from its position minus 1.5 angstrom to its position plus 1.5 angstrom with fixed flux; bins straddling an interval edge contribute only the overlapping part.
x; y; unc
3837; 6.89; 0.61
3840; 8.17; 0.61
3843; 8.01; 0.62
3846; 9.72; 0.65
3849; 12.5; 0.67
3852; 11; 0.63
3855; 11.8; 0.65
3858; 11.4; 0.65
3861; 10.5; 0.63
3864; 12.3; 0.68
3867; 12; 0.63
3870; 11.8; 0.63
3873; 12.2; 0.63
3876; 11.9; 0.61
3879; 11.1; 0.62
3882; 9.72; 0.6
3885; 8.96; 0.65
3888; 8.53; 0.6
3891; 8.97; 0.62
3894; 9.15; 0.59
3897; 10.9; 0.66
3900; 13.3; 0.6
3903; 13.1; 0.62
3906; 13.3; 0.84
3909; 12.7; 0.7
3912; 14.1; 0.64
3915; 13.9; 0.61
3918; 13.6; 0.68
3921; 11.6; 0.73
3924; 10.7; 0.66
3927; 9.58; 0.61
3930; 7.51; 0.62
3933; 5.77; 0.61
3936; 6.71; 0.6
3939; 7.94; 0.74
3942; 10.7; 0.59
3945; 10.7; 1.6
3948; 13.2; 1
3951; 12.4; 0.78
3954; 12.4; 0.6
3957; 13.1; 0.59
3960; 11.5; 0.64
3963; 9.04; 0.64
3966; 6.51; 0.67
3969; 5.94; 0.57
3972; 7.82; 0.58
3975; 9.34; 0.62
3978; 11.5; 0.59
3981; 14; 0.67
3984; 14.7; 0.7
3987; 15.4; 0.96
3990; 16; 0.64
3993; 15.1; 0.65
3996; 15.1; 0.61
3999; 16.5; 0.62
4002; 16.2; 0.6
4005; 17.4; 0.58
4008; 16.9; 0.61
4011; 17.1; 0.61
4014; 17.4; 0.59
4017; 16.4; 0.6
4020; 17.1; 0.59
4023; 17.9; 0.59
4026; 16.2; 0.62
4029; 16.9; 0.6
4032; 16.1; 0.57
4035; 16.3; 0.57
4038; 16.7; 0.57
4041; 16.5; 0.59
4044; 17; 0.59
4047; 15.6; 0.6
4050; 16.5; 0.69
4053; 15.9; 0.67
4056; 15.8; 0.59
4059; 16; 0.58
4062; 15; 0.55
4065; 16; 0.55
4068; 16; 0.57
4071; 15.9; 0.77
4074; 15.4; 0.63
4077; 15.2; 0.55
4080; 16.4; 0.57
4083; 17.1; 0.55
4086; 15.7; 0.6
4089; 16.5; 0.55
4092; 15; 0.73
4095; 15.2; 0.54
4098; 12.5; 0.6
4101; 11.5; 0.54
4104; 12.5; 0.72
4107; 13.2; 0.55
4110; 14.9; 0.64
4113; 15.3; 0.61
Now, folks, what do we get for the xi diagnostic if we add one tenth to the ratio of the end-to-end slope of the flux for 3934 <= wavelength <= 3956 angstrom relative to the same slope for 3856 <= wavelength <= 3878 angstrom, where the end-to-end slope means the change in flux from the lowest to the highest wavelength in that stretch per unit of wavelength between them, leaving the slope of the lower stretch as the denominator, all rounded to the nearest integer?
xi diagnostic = 11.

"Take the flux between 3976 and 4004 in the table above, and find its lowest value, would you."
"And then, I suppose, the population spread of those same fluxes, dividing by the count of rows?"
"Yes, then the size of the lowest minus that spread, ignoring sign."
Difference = 10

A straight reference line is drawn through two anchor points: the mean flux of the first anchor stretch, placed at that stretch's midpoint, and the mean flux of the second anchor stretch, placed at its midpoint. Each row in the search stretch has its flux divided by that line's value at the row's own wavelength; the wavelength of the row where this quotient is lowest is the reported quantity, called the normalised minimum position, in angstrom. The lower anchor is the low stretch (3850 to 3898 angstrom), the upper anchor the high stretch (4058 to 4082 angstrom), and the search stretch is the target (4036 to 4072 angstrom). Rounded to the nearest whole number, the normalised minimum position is 4062 angstrom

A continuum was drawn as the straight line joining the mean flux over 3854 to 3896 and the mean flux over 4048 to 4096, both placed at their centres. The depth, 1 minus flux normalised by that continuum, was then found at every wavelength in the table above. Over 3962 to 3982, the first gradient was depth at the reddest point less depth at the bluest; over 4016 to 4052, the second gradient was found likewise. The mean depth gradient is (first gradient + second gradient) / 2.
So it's -0.14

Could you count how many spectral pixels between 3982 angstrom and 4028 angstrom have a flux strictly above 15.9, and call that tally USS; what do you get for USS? 11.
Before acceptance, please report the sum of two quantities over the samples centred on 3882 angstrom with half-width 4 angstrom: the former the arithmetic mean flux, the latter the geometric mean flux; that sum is 20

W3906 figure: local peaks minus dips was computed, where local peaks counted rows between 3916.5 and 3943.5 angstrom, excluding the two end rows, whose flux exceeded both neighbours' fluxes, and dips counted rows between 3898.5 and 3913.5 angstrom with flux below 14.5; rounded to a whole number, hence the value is -5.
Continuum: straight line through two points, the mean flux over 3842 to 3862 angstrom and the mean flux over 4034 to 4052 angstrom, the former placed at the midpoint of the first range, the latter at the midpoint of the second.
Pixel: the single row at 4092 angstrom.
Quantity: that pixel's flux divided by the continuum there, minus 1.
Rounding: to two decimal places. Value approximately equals -0.16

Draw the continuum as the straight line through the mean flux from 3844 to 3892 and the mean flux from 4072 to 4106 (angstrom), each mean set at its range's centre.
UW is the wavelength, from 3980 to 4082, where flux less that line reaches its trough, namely 4077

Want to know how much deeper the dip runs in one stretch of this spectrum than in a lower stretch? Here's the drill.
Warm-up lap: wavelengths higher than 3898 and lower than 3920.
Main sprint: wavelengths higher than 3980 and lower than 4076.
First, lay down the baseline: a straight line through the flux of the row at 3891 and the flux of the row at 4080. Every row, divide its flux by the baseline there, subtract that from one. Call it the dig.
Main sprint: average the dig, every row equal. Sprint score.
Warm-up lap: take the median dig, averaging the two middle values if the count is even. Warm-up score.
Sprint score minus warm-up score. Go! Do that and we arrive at 0.26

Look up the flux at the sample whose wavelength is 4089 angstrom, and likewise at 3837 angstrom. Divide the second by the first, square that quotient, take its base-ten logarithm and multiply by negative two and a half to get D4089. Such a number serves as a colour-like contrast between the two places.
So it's 1.9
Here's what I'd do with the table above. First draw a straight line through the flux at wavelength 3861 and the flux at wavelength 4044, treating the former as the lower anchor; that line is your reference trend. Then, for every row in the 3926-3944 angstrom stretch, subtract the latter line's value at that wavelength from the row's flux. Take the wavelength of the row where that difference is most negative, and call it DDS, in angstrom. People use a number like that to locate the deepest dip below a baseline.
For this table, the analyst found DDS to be 3933 angstrom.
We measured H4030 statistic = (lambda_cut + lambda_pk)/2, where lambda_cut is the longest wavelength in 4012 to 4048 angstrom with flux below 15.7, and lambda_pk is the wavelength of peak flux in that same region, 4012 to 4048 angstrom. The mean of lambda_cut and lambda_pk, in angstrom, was 4035.0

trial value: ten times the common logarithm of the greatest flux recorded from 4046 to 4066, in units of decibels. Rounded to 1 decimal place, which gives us 12.2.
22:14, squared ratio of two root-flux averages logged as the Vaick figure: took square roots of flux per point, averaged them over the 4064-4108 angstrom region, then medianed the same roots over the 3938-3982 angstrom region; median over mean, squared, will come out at 0.718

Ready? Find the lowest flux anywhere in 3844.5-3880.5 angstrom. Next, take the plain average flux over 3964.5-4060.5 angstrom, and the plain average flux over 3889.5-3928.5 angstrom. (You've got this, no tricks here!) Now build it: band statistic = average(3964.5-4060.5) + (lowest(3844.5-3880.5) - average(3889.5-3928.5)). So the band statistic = 12.8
